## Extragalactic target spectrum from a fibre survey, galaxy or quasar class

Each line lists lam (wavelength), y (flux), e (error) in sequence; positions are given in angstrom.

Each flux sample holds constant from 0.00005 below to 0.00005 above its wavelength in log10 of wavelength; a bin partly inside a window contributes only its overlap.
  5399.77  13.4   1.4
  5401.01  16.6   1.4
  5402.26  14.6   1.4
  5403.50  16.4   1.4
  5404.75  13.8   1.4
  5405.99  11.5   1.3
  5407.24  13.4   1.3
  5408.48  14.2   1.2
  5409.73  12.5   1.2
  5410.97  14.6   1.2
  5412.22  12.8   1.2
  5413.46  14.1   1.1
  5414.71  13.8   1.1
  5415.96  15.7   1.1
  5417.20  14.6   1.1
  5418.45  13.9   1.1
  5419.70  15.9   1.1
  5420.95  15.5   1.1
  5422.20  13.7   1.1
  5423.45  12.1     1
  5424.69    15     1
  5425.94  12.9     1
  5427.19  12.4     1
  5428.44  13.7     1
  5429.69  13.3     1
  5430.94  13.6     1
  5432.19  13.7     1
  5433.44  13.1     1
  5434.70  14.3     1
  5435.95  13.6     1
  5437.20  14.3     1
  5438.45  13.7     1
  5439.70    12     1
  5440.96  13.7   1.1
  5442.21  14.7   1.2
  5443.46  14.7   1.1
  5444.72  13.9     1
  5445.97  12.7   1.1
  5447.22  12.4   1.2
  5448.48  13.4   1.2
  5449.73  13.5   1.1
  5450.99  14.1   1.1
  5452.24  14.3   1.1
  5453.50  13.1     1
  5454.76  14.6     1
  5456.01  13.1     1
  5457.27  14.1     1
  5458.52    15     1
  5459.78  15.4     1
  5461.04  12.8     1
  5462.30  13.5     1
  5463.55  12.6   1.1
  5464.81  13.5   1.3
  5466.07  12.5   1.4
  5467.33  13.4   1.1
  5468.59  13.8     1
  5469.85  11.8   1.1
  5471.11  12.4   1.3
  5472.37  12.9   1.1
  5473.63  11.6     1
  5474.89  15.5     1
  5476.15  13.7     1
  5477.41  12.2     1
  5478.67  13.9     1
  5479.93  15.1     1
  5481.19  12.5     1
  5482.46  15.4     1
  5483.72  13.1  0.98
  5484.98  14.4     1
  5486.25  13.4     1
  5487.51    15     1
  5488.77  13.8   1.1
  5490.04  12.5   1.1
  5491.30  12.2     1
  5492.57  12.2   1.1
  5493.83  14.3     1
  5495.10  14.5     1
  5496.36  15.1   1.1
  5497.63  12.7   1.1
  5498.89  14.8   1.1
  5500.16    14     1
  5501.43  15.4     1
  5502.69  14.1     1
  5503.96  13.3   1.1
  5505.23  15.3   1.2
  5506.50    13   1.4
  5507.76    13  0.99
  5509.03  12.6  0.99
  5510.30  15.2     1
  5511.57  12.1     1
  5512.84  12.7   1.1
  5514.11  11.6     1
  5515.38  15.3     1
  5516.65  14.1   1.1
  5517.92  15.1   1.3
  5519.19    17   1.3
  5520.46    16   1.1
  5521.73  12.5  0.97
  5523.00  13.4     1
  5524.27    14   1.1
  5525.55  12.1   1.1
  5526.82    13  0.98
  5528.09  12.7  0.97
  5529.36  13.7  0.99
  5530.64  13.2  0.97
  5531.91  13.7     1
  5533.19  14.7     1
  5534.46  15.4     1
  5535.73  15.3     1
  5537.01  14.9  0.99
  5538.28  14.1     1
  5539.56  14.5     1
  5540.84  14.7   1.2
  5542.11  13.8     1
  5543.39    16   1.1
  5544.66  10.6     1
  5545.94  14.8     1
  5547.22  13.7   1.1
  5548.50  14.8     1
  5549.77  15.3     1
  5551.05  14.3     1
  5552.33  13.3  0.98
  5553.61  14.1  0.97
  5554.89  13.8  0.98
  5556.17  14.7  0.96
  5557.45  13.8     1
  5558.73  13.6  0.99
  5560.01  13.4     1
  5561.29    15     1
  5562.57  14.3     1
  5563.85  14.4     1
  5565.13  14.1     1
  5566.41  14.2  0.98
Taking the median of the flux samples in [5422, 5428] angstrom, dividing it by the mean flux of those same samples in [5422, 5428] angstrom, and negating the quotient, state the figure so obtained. -0.98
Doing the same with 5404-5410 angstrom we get -1.02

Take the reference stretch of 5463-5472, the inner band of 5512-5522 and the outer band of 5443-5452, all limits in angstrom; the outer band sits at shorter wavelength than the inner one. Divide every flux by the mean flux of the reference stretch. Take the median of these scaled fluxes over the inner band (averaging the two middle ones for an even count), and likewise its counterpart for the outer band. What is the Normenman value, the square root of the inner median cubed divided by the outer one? 1.18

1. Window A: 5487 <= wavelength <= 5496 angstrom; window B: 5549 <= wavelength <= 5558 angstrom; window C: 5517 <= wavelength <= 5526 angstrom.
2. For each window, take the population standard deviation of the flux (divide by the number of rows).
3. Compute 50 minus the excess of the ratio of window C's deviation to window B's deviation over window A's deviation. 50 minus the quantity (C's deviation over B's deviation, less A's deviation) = 48.3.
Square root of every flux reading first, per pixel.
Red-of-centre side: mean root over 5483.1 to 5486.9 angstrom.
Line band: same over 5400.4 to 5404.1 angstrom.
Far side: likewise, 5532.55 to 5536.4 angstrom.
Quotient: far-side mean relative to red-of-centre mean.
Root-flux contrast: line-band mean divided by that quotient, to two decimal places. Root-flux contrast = 3.78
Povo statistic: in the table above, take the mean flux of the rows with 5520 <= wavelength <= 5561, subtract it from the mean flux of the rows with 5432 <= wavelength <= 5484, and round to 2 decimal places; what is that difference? -0.43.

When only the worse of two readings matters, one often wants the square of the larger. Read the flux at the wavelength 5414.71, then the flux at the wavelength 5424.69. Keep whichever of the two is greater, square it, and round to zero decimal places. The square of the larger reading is 225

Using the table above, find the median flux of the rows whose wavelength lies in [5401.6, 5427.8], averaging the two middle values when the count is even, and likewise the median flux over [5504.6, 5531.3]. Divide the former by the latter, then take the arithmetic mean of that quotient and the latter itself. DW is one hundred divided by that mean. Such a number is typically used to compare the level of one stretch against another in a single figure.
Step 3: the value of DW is 14.0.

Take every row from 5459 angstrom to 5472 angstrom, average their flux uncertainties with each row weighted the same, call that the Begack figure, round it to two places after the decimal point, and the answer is 1.13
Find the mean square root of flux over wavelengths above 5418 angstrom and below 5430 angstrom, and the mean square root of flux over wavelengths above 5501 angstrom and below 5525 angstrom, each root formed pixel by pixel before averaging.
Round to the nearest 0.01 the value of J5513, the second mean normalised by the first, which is 1.00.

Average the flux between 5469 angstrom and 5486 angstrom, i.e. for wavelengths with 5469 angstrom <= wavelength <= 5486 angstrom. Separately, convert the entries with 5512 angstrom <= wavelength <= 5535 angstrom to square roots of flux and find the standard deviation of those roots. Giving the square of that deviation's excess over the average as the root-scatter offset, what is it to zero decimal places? 175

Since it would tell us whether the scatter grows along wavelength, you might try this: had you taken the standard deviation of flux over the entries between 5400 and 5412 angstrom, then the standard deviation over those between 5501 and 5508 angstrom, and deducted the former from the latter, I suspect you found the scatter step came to -0.55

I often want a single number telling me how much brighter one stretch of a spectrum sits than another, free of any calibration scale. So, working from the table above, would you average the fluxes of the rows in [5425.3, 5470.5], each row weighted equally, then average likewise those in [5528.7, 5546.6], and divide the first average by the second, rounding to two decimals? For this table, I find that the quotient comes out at 0.95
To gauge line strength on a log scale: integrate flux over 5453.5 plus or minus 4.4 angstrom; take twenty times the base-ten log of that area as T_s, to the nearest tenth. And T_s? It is 41.7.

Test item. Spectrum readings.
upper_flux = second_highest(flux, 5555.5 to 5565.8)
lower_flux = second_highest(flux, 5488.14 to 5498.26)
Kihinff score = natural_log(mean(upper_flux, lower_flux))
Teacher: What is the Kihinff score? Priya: 2.681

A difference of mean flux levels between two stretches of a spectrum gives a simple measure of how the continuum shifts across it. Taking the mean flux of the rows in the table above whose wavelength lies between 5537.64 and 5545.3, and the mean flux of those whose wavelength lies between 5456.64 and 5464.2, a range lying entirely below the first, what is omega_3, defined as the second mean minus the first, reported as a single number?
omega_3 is -0.05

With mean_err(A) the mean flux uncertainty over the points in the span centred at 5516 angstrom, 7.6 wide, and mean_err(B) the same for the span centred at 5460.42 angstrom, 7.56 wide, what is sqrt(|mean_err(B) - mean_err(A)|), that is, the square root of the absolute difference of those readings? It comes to 0.34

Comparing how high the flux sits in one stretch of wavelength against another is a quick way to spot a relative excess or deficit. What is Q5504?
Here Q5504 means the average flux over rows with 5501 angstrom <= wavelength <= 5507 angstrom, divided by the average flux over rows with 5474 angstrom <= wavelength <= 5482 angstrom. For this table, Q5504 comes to 1.03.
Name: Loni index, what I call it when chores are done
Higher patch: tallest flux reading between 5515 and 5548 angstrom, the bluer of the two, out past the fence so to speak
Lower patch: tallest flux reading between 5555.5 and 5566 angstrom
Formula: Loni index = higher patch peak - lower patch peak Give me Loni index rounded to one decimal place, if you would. 2.0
